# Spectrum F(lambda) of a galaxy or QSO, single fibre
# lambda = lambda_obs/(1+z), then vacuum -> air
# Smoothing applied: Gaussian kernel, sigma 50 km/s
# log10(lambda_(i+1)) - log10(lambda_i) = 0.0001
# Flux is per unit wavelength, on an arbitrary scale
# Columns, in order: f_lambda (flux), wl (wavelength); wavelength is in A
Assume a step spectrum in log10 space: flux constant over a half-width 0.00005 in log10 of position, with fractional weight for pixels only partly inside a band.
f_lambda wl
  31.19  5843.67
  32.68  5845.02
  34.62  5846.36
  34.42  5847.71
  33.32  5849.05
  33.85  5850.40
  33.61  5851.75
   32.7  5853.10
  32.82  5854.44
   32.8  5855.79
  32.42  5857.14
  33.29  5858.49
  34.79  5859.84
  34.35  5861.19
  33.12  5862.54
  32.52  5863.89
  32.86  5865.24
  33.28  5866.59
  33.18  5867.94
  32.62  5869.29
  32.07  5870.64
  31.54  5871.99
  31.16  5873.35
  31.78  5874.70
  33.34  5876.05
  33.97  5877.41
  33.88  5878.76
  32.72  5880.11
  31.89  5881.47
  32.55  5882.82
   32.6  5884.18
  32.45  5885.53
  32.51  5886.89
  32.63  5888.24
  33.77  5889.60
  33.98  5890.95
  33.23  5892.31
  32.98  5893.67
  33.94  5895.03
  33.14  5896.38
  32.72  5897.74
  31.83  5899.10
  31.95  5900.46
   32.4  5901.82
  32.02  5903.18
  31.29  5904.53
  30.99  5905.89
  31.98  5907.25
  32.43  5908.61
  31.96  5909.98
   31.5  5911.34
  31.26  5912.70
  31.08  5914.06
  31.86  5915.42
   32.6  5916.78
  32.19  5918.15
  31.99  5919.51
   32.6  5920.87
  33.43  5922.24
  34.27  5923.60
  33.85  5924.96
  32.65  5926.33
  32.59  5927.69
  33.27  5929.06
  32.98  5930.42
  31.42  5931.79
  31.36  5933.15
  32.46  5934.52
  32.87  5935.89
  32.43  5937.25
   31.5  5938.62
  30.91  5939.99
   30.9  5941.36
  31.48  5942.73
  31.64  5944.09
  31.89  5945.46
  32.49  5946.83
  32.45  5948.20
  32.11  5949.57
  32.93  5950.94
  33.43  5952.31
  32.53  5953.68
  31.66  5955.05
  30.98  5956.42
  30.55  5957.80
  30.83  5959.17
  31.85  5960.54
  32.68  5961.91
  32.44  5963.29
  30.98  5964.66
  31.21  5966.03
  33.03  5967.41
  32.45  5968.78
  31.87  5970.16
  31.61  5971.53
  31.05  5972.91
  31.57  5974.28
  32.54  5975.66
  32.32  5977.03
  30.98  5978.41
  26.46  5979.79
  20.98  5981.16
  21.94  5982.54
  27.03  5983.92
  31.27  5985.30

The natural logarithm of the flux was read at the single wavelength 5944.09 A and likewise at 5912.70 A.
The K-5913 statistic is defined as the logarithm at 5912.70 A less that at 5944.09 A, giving -0.01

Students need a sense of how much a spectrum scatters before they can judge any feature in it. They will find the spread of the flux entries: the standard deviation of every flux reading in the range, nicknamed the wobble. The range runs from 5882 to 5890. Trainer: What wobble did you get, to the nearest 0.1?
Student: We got 0.5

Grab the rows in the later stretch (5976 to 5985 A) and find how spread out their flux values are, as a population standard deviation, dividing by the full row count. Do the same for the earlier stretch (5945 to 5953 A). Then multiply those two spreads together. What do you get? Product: 2.14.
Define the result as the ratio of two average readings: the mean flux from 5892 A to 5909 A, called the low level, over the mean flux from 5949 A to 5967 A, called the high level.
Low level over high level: 1.016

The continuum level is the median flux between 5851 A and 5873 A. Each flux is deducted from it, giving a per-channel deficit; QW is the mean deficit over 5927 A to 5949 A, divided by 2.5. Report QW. 0.32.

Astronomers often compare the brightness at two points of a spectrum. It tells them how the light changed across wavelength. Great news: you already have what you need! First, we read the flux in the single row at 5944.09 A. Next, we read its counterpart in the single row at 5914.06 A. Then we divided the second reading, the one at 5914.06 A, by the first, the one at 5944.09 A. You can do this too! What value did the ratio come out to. 0.98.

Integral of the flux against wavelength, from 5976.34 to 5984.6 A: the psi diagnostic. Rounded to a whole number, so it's 220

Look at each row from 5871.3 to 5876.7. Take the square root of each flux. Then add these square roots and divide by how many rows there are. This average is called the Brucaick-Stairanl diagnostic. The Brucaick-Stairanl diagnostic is 5.65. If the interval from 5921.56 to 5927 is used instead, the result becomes 5.79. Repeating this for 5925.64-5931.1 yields 5.73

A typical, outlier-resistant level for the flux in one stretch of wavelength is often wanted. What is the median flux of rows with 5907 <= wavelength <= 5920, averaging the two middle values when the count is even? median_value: 32.0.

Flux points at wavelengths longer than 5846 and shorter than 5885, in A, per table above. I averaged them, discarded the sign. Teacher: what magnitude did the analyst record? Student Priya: 33.0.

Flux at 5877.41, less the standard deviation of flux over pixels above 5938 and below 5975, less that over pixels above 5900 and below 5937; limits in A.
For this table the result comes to 32.4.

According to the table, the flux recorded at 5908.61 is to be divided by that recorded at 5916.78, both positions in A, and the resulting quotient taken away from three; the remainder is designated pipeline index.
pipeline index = 2.01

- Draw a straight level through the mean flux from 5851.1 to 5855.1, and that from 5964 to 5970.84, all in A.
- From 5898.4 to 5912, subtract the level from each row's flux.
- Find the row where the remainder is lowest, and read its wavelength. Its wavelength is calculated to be 5905.89 A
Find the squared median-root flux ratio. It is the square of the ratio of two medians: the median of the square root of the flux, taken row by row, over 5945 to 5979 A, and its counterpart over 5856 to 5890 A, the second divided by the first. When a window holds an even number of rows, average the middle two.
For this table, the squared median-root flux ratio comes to 1.023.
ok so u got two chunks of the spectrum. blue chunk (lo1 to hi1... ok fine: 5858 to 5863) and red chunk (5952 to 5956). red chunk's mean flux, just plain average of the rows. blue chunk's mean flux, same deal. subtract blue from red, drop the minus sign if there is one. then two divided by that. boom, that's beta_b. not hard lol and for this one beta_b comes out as 1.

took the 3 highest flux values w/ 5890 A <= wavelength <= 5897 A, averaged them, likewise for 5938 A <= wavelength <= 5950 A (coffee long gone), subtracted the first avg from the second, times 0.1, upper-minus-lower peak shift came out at -0.14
